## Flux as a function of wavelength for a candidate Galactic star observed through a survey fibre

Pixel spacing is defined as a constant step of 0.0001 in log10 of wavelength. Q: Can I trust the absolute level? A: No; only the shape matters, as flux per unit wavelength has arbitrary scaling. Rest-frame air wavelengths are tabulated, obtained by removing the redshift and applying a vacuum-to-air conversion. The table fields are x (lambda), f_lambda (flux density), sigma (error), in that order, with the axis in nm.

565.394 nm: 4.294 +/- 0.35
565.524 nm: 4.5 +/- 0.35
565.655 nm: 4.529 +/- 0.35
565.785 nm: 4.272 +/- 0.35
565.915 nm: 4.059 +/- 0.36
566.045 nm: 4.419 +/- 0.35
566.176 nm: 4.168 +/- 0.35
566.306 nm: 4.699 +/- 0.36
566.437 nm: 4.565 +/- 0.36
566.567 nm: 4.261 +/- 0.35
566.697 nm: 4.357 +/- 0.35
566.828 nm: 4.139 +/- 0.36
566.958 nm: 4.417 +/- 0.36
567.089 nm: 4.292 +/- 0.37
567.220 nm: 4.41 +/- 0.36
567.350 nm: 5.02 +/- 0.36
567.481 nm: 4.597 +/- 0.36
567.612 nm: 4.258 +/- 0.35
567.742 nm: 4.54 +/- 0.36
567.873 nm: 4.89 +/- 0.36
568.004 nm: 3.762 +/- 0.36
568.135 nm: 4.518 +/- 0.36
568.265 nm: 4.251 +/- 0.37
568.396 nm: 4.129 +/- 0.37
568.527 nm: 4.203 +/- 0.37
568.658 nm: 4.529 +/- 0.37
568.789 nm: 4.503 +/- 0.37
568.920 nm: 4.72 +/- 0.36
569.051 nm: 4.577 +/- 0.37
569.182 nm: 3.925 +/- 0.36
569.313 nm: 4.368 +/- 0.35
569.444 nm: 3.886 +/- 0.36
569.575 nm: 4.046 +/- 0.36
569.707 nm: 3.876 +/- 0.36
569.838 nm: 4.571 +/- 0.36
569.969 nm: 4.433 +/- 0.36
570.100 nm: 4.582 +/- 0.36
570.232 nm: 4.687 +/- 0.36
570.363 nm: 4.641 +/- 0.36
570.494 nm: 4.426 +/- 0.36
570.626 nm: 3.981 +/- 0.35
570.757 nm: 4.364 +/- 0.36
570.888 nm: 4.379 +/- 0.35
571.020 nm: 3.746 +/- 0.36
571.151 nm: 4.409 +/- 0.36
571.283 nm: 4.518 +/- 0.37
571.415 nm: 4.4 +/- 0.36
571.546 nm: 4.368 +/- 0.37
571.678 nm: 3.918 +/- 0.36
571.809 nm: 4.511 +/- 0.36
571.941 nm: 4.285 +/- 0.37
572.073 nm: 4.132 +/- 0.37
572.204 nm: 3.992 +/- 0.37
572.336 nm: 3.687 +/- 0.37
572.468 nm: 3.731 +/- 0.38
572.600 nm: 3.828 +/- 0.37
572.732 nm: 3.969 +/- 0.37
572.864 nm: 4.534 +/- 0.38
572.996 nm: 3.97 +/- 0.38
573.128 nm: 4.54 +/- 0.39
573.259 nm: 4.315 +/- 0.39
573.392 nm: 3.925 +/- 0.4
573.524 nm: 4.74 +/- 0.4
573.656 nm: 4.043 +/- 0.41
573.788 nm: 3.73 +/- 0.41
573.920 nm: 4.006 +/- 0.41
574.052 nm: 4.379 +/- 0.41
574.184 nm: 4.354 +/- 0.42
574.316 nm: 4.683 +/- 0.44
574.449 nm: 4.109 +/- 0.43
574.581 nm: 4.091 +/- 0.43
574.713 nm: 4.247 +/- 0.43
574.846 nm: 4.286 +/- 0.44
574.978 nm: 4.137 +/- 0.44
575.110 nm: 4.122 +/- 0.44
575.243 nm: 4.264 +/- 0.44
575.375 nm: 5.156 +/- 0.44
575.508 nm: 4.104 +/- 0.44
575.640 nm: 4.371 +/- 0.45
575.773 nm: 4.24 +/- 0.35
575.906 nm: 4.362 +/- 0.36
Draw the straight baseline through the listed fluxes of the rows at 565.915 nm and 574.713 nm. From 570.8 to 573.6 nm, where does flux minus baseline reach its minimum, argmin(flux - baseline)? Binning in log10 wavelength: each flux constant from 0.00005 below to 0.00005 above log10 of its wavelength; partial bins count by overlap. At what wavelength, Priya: 572.336 nm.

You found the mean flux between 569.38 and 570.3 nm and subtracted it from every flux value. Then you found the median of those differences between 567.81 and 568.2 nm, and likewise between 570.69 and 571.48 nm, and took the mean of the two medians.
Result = 0.16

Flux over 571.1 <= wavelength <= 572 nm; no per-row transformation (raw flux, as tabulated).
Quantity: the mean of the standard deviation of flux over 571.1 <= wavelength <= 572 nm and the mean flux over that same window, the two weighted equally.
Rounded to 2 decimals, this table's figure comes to 2.27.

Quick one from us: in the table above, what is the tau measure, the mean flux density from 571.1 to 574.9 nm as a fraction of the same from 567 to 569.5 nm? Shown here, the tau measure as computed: 0.96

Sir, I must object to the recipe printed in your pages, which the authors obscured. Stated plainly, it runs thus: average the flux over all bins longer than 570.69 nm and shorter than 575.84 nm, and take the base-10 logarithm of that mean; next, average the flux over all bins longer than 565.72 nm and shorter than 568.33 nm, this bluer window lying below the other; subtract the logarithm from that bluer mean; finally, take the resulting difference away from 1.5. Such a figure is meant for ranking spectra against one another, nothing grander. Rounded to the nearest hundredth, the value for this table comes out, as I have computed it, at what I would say -2.27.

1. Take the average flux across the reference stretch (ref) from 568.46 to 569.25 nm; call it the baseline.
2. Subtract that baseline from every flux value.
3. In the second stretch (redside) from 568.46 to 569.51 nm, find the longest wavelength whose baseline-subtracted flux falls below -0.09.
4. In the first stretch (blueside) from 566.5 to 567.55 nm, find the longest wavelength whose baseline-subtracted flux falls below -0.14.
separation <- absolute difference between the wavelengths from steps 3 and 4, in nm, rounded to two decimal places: 2.62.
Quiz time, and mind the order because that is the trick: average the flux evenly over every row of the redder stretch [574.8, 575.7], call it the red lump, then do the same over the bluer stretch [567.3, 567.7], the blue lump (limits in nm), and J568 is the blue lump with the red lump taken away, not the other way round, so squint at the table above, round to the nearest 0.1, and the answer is 0.3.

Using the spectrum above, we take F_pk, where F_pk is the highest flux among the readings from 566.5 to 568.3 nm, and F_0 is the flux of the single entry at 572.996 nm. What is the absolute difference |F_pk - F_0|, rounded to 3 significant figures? 1.05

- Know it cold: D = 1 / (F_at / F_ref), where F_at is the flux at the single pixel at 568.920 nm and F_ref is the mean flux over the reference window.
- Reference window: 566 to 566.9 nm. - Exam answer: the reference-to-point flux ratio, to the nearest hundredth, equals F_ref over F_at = 0.93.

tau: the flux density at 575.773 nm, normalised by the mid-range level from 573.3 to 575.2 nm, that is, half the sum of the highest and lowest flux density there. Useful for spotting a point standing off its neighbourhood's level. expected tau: 1.00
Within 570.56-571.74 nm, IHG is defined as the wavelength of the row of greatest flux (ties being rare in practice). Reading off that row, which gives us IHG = 571.283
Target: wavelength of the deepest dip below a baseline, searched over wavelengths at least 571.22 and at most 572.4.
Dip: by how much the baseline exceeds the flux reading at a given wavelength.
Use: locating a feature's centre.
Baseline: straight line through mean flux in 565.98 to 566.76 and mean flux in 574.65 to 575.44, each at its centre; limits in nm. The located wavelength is 572.336 nm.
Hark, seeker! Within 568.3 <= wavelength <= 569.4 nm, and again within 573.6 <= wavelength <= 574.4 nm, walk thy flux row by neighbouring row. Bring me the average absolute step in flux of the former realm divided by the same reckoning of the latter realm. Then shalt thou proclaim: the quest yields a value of 1.0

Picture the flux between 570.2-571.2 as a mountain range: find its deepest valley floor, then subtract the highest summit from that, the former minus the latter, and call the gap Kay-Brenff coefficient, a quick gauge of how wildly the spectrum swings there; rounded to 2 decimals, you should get -0.94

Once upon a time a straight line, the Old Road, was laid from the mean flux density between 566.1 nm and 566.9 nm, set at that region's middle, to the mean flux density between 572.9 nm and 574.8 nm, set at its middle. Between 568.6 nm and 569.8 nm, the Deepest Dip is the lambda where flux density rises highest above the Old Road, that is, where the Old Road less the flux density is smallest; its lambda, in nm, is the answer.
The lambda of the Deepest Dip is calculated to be 568.920 nm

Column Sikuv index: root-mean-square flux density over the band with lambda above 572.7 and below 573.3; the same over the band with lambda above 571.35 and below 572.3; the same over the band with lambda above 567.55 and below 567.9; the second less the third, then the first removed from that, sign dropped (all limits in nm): 4.61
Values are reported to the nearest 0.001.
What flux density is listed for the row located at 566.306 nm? 4.699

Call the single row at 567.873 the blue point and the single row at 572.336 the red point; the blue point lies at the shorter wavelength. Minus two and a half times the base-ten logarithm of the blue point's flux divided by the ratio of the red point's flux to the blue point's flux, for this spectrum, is -2.0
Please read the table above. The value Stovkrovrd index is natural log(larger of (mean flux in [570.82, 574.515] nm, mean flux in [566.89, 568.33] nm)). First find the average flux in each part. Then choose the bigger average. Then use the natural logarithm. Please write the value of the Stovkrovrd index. 1.49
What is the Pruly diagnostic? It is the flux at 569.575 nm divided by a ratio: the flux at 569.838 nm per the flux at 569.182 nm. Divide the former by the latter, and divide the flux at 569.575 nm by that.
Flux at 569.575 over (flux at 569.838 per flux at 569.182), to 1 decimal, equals 3.5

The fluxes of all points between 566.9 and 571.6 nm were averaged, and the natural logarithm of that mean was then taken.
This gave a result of 1.47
